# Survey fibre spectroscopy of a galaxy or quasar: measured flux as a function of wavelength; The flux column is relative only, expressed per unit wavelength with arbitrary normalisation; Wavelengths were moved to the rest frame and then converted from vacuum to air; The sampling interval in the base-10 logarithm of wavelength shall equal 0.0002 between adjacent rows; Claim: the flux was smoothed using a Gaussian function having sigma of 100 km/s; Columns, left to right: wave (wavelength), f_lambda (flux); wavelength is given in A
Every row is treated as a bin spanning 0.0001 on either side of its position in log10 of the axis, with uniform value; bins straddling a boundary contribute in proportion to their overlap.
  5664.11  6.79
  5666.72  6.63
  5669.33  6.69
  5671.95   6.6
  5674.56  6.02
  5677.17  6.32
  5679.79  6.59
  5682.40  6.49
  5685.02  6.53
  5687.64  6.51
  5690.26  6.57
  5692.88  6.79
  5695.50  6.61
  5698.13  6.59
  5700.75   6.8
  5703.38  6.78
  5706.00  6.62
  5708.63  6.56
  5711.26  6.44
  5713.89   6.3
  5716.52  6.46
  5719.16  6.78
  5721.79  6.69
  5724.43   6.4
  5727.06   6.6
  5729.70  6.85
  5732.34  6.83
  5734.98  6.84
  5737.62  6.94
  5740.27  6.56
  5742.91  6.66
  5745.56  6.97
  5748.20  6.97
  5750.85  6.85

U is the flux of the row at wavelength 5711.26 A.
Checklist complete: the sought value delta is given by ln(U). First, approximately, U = 6.44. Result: 1.863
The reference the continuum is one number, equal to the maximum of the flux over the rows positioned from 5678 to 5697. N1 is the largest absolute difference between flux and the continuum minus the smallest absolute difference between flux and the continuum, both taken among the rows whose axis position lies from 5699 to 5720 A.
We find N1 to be 0.48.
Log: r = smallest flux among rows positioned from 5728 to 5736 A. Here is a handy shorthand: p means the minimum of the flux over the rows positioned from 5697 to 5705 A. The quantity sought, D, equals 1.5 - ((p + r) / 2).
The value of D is -5.21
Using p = 6.59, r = 6.83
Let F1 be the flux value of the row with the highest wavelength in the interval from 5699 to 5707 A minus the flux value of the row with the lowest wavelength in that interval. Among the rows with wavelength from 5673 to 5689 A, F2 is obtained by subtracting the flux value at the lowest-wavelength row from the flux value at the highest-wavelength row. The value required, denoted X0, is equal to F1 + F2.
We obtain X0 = 0.3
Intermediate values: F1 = -0.18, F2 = 0.49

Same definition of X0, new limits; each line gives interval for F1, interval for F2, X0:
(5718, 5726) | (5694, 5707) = -0.4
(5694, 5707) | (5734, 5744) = -0.2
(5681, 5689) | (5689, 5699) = 0.0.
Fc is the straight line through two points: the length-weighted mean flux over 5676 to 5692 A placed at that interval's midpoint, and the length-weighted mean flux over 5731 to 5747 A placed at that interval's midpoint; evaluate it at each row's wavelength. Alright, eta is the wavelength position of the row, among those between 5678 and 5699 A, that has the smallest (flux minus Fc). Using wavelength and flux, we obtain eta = 5687.64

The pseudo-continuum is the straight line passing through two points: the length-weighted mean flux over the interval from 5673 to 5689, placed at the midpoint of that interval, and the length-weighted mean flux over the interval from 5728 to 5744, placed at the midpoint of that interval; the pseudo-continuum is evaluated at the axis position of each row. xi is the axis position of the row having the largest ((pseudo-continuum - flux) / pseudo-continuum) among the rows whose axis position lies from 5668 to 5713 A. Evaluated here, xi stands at 5674.56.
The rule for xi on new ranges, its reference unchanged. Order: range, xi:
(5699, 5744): 5713.89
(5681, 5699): 5687.64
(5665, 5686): 5674.56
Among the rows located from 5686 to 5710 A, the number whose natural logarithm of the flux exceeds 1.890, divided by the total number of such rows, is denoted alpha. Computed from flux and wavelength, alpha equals 0.44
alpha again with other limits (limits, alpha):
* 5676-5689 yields 0.00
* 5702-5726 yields 0.44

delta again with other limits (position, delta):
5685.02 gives 1.876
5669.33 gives 1.901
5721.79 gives 1.901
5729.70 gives 1.924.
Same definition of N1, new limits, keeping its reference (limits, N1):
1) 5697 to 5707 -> 0.19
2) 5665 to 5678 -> 0.67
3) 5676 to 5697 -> 0.47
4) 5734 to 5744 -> 0.18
